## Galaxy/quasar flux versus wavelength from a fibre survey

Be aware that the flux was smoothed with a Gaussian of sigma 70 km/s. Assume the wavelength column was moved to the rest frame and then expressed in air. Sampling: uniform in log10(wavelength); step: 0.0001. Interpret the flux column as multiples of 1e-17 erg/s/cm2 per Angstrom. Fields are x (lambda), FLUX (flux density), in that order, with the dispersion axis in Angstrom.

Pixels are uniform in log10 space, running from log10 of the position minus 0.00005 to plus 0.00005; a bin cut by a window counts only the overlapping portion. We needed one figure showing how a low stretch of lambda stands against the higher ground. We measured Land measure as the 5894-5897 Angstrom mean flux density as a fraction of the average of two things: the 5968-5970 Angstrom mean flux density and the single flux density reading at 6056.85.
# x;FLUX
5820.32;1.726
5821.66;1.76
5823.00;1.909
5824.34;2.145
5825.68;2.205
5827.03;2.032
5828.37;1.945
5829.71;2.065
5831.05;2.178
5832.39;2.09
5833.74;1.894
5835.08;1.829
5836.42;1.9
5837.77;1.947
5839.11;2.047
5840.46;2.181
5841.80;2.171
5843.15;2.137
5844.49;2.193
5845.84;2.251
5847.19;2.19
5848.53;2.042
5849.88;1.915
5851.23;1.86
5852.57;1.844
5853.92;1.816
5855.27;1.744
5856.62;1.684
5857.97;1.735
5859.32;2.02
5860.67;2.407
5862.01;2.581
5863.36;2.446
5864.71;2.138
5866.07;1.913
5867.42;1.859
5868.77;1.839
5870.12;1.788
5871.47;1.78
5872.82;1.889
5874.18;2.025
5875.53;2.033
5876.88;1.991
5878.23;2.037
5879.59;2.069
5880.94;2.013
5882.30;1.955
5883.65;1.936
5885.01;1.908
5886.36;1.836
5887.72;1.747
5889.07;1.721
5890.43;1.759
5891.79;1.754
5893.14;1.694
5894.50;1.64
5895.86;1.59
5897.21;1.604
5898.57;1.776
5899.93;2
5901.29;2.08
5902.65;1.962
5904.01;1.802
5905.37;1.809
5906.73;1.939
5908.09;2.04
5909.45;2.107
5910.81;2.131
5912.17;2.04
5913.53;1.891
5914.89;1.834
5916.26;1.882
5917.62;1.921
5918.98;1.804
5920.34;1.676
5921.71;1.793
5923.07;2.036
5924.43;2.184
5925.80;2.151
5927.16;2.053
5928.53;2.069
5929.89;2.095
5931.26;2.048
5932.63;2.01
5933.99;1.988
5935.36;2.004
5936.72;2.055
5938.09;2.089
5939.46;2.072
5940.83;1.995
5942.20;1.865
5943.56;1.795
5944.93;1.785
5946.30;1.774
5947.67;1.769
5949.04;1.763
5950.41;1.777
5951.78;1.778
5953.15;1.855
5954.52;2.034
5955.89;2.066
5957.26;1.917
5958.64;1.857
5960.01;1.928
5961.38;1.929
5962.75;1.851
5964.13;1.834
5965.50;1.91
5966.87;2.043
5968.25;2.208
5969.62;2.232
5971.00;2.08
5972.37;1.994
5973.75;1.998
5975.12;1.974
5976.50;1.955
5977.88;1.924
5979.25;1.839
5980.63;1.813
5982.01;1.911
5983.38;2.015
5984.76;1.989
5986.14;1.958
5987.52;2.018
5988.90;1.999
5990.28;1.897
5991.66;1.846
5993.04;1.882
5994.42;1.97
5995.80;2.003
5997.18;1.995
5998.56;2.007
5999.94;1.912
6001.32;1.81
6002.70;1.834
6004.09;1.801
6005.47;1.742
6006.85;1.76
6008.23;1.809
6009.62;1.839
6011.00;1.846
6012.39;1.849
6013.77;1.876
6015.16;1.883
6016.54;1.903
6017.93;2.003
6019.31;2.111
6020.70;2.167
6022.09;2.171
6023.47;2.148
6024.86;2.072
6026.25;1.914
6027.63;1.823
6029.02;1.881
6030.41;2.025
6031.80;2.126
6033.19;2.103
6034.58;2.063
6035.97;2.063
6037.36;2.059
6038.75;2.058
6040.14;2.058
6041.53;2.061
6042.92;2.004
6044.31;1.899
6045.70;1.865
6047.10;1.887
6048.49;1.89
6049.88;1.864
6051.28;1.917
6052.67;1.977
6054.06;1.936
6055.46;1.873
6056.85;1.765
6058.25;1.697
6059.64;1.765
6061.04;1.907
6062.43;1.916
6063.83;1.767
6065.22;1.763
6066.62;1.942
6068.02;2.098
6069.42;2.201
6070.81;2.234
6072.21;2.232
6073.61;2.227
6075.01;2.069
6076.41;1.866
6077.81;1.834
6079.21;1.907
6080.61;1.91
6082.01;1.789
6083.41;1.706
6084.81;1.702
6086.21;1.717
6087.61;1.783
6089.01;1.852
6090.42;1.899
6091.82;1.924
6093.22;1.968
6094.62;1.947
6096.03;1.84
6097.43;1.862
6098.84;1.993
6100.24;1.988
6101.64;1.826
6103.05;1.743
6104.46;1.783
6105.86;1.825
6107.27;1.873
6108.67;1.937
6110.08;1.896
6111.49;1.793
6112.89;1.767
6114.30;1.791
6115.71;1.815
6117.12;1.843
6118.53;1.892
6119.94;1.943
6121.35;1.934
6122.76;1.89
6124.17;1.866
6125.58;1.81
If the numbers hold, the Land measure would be 0.81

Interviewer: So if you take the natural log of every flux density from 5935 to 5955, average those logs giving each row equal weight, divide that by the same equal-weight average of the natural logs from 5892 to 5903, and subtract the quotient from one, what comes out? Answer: -0.10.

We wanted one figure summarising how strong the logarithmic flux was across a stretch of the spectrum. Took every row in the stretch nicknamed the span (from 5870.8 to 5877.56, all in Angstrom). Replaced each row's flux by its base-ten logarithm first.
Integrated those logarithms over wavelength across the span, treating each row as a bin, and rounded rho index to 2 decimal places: 1.95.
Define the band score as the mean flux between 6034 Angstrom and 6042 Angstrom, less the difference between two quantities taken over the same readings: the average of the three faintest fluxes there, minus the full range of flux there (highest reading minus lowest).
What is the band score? 0.01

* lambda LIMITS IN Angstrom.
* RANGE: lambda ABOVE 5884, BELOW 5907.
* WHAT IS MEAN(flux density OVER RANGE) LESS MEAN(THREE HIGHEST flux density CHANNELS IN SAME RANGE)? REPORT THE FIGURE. -0.21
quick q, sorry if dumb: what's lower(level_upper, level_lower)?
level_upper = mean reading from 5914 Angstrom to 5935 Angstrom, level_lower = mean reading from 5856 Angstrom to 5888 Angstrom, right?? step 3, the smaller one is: 1.97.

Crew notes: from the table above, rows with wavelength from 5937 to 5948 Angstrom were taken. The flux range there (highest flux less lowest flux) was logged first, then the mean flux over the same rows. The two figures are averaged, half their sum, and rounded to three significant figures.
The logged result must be 1.11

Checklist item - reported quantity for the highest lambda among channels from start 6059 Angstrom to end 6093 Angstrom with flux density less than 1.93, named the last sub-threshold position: 6091.82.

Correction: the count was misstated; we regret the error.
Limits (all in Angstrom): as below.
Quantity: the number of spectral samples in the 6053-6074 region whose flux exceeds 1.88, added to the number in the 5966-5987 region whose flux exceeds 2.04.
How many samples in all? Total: 13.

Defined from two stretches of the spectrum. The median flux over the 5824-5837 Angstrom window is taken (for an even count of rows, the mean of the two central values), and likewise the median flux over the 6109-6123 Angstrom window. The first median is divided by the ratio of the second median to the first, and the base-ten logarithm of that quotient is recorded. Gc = 0.35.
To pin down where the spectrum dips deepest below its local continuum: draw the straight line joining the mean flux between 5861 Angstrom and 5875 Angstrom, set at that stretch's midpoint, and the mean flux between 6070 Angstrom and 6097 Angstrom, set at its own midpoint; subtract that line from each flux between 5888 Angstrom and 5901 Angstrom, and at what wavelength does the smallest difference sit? 5895.86 Angstrom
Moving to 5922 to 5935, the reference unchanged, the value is 5933.99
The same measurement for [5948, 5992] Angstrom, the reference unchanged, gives 5949.04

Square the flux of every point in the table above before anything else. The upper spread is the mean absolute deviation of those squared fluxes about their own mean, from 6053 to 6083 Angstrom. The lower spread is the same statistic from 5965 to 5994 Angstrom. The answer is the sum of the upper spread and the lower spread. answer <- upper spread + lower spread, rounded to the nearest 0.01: 0.86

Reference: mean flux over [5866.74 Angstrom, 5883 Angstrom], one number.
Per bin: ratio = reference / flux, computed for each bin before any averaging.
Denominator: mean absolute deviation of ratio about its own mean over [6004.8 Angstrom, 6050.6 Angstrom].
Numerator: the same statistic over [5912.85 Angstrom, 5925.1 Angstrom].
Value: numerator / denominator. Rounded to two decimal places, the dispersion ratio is 0.97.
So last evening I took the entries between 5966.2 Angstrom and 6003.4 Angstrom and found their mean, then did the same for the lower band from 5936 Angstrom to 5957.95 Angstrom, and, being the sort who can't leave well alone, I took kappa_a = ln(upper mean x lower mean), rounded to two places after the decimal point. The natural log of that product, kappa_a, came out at 1.32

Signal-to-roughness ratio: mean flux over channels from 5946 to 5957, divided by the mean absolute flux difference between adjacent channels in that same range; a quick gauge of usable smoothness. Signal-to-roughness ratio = 41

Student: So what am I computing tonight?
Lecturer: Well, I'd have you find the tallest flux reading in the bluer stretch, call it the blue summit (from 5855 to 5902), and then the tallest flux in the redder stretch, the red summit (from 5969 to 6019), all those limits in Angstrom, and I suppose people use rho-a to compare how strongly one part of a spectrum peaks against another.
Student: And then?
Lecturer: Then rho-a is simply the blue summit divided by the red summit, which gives 1.16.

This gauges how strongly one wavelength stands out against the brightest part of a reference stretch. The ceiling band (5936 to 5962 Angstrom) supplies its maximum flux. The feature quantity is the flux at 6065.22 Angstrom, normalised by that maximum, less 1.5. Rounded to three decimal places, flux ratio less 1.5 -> -0.656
